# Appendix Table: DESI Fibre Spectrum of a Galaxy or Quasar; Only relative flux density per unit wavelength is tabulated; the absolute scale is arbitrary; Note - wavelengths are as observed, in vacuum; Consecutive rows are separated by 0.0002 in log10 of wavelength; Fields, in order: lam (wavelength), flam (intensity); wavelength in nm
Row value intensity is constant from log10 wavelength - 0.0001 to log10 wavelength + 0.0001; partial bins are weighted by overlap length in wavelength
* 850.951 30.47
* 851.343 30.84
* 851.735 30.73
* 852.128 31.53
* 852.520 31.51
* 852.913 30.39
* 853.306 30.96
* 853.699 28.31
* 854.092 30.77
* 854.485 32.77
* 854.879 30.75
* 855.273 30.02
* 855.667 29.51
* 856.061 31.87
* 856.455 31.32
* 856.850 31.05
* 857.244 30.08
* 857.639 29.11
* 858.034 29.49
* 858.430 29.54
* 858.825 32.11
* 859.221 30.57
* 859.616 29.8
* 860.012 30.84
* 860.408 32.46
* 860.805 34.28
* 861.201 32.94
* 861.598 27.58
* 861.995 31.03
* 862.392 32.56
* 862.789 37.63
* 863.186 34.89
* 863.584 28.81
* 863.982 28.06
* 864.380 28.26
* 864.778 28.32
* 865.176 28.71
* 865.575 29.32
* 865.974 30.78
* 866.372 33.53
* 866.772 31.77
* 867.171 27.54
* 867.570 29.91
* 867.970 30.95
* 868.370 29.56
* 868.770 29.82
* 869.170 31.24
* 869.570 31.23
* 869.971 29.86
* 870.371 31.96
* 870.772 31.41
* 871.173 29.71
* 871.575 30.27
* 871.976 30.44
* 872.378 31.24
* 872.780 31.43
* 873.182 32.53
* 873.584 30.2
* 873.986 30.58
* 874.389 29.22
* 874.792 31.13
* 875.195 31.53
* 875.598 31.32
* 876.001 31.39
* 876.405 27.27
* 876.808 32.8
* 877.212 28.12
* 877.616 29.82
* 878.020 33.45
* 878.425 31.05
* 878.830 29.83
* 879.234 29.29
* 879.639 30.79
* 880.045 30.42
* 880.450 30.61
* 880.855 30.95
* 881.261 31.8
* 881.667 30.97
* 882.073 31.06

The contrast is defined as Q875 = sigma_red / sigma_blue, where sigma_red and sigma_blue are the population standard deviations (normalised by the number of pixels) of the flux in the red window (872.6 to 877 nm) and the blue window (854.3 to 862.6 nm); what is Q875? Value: 1.0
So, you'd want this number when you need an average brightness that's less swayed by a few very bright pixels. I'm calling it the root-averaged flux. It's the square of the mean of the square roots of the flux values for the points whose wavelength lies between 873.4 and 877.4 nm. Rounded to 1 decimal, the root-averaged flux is 30.3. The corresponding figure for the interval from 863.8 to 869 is 29.7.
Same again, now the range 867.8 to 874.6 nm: 30.7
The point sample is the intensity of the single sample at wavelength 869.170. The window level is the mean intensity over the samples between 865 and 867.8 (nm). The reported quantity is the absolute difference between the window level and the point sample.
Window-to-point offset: 1.0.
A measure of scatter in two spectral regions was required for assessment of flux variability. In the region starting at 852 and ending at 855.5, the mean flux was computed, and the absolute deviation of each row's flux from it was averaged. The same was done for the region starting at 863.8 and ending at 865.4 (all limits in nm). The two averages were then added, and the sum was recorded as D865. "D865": 1.0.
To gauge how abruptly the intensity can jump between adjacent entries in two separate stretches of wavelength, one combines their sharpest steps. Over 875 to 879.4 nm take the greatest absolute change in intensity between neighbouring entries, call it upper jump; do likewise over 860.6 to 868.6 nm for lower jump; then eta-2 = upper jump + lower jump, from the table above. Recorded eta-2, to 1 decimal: 11.6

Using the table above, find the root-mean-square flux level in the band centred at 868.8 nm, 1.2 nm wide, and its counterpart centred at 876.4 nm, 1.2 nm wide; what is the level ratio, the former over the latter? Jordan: 0.988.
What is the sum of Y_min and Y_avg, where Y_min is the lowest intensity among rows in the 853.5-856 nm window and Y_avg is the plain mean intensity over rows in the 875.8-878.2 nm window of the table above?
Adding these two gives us 58.8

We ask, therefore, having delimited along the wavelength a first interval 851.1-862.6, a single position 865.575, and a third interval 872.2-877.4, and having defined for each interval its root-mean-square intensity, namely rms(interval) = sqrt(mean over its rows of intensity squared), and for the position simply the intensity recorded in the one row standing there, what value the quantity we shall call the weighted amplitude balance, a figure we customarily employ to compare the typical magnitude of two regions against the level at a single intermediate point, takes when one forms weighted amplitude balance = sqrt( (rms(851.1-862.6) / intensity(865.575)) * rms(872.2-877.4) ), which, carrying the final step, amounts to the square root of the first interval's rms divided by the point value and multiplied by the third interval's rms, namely 5.69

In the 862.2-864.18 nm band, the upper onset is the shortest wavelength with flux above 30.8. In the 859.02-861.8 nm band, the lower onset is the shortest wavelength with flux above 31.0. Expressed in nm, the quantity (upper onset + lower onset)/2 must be 861.40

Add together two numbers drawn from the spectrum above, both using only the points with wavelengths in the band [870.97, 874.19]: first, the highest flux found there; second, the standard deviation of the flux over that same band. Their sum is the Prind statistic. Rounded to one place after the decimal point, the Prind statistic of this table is 33.4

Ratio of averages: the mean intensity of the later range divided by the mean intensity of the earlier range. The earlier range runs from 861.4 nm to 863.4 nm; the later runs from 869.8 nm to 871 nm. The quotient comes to 0.95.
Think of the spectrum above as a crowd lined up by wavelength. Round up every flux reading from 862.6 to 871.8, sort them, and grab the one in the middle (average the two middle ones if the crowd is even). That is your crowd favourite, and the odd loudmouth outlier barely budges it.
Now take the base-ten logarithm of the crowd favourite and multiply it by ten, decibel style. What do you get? 14.76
